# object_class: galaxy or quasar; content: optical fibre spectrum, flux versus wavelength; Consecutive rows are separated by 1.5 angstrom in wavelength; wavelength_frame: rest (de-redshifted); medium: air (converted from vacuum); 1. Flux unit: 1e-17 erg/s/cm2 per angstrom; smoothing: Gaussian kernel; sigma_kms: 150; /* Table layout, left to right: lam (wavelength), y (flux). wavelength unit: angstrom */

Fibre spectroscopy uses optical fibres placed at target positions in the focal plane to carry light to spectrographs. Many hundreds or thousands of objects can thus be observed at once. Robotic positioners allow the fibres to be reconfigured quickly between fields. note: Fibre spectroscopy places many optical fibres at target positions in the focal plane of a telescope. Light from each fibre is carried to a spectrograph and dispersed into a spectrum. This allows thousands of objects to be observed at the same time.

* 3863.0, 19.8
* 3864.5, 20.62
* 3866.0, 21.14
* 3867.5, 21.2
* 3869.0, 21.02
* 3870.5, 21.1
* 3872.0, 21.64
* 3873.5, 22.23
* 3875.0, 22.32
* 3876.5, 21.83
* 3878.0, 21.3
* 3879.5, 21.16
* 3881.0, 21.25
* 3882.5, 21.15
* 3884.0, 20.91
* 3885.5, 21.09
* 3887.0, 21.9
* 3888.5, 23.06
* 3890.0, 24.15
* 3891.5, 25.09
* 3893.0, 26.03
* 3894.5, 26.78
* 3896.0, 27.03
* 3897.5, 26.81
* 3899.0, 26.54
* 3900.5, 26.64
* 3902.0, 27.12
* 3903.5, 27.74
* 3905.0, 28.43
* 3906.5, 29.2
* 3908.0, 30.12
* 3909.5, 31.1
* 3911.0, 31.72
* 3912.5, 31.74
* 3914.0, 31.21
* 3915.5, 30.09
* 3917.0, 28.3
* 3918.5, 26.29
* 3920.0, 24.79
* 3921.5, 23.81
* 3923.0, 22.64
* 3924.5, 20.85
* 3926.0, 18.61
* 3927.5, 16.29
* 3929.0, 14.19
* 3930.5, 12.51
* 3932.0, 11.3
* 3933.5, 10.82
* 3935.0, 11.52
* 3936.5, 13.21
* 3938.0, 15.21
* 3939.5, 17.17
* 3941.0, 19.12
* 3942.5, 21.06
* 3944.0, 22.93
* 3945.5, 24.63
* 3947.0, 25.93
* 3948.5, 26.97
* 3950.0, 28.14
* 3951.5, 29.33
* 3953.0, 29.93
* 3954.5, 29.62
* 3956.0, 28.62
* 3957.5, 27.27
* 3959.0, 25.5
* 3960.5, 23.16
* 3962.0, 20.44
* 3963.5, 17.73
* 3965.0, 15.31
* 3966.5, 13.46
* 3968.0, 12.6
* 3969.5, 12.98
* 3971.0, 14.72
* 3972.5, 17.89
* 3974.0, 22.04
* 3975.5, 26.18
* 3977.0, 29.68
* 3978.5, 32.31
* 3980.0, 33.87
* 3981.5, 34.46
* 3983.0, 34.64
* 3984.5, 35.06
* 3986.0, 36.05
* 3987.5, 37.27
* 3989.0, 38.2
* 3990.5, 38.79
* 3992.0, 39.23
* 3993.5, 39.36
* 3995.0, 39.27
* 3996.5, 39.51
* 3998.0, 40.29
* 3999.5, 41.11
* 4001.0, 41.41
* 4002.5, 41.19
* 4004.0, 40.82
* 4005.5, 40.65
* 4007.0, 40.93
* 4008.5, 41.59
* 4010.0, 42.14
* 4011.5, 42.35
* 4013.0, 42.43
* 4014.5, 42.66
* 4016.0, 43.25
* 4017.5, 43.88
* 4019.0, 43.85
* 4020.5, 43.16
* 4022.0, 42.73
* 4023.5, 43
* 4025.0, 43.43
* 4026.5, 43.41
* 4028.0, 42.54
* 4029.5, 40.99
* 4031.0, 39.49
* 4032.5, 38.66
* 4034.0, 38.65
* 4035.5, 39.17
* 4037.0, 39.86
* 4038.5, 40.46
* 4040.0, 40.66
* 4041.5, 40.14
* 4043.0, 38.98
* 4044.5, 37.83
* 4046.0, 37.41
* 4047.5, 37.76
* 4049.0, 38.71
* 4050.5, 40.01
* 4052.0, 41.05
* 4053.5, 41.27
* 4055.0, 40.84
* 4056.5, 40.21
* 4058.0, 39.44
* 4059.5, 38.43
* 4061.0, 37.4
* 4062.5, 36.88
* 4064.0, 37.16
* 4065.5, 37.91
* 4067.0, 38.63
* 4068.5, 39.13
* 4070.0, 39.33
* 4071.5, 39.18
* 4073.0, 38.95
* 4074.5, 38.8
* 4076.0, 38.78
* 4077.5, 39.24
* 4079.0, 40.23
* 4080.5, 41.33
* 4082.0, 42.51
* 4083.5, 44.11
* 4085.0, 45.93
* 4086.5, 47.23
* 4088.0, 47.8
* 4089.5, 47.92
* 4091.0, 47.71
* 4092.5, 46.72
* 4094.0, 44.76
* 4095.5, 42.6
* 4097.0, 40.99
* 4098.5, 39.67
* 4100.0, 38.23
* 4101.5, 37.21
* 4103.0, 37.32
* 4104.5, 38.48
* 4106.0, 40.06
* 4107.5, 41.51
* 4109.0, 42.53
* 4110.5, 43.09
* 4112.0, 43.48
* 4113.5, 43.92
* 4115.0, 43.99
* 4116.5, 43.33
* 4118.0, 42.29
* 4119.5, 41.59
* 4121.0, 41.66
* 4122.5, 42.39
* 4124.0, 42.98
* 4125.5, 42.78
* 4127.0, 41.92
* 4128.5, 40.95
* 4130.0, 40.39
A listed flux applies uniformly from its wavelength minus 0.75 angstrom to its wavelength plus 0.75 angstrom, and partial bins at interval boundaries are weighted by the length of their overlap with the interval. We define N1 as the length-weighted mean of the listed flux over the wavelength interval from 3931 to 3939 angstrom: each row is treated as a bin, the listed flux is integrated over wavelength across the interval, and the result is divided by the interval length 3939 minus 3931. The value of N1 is 13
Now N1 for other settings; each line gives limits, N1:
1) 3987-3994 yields 39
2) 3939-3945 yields 20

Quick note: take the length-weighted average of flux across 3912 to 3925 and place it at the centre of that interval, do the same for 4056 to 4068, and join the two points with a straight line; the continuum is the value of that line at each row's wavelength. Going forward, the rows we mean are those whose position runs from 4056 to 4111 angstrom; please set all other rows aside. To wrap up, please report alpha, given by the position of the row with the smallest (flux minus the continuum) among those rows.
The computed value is 4103.0 angstrom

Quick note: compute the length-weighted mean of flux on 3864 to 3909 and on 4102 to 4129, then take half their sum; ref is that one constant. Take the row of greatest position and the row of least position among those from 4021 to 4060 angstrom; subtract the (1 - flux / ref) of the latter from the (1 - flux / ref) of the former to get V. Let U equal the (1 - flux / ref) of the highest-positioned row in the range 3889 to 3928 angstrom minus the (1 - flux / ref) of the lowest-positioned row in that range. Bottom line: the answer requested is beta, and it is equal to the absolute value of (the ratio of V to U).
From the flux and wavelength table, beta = 0.5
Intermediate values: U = 0.2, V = 0.13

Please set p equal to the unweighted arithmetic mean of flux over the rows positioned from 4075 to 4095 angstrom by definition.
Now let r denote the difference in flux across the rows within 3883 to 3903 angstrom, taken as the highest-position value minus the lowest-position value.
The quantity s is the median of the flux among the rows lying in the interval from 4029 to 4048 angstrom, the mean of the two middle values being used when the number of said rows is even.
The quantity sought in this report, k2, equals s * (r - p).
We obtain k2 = -1487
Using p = 44.2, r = 6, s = 39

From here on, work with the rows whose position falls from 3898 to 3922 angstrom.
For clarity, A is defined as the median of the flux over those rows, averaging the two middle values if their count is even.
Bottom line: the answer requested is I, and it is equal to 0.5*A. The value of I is 14.2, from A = 28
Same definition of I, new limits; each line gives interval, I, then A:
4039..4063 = 19.6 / 39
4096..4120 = 20.8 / 42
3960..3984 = 10.6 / 21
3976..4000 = 18.9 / 38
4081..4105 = 21.7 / 43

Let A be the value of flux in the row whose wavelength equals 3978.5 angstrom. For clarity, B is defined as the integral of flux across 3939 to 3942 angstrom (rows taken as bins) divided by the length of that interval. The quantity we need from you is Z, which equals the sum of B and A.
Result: 51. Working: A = 32.31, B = 18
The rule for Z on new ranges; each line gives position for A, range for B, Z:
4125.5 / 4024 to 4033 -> 84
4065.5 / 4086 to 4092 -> 86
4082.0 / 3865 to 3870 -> 64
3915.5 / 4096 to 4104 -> 69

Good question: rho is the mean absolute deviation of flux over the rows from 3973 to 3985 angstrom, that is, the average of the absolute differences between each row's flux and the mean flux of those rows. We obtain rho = 3.8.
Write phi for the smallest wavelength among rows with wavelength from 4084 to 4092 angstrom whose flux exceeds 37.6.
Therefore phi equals 4085.0 angstrom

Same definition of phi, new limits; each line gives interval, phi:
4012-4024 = 4013.0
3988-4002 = 3989.0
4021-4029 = 4022.0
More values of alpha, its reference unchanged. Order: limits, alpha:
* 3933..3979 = 3968.0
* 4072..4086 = 4076.0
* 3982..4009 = 3983.0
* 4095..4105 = 4103.0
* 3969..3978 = 3969.5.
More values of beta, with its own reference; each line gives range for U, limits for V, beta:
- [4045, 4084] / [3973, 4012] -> 3.0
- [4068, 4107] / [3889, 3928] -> 8.5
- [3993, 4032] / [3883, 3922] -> 22.3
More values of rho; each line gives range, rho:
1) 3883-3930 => 3.5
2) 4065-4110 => 2.9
